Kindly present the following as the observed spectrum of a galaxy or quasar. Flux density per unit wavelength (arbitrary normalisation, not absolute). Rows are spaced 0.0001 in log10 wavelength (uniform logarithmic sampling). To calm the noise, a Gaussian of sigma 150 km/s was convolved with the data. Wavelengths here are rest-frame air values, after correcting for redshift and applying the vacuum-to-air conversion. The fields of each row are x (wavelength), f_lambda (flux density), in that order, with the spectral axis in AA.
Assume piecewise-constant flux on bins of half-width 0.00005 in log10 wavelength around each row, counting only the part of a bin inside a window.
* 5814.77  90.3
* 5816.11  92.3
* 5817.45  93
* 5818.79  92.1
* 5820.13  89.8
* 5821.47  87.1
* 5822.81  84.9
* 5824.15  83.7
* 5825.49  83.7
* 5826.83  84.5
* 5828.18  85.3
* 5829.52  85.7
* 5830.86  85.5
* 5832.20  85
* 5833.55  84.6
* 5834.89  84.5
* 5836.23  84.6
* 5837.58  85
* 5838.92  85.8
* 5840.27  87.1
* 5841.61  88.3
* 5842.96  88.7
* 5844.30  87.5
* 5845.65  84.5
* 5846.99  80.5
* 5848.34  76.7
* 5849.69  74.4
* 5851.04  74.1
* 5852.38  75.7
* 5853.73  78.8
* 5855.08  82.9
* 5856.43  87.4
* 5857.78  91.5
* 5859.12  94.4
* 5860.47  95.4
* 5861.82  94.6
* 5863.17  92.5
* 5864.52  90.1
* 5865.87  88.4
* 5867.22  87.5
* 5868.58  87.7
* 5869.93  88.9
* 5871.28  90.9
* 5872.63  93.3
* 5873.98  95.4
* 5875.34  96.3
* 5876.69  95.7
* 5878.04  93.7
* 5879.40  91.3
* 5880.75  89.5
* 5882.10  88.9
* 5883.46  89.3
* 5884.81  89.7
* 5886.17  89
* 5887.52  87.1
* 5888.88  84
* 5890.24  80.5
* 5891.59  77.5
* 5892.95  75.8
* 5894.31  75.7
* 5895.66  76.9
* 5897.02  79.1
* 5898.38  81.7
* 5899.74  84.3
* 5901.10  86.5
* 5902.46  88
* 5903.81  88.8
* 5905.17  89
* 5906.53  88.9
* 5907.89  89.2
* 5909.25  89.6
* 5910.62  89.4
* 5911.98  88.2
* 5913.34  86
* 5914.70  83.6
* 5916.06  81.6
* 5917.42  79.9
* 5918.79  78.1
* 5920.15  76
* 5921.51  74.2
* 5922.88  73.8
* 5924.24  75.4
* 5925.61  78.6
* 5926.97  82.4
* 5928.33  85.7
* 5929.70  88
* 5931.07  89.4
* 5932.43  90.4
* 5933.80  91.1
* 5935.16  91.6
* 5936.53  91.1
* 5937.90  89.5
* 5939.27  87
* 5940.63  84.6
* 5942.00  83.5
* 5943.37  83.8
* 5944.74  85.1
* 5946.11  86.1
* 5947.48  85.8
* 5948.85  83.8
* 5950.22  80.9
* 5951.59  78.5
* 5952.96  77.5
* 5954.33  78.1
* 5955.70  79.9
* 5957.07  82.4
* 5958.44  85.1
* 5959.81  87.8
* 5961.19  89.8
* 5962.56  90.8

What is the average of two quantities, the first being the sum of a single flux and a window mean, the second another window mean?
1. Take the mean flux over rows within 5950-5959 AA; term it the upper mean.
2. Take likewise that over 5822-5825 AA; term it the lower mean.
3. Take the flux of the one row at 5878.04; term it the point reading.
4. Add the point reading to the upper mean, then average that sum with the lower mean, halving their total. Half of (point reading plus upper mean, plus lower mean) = 129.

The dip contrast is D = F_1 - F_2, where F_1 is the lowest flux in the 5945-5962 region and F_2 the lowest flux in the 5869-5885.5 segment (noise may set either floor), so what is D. -11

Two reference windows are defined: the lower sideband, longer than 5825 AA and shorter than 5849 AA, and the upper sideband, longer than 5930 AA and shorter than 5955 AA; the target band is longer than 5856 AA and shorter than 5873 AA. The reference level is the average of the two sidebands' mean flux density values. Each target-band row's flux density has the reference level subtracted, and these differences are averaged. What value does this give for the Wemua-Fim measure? 6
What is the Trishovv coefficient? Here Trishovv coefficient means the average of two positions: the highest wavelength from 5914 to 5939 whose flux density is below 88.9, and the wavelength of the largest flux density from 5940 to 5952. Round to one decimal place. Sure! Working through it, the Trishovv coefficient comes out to 5937.9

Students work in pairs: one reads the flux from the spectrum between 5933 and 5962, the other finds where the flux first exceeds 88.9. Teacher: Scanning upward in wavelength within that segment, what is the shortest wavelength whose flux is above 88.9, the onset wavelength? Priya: 5933.80 AA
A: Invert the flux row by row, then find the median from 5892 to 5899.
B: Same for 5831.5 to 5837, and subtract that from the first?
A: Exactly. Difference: 0.0012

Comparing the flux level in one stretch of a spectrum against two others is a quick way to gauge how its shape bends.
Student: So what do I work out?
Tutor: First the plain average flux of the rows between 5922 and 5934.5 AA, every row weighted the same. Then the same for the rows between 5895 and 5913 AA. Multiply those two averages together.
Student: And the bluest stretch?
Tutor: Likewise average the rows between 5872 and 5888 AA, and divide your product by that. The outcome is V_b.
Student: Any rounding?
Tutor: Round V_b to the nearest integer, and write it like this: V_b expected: 79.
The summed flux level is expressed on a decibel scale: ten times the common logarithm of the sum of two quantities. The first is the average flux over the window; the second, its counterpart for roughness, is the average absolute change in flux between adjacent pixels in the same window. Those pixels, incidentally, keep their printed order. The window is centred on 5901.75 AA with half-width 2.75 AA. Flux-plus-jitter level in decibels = 19.5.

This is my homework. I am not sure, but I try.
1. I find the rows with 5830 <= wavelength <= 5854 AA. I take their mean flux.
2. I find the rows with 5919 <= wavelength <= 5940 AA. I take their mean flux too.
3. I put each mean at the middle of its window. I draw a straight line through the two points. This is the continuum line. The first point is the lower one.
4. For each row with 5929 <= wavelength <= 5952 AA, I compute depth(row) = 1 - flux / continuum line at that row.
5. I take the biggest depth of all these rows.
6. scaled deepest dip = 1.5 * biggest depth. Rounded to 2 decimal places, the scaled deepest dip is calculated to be 0.11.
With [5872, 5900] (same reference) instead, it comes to 0.14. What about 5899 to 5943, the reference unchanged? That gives 0.18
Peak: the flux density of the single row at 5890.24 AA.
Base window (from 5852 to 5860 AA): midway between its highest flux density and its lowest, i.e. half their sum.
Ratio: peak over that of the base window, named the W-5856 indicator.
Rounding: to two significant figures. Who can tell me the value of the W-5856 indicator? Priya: 0.95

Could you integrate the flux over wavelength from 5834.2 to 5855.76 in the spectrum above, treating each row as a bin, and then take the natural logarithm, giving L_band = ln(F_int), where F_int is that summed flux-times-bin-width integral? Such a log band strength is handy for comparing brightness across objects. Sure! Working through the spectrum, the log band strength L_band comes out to 7.5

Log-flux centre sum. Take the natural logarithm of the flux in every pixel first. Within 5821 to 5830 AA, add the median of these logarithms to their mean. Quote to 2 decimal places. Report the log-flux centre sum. 8.88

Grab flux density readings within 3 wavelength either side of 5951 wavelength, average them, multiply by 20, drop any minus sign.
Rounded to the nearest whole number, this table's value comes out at 1604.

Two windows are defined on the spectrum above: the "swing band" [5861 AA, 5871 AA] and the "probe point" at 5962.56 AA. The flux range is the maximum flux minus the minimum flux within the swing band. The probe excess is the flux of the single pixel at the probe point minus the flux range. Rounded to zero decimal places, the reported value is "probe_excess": 84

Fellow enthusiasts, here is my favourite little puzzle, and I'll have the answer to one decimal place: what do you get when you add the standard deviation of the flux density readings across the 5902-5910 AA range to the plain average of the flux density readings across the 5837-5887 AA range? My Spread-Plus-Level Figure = 88.4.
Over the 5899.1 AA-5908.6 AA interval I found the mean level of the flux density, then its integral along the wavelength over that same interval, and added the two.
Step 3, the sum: 923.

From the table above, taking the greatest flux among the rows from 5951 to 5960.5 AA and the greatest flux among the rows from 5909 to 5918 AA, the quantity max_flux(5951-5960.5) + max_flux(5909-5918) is 177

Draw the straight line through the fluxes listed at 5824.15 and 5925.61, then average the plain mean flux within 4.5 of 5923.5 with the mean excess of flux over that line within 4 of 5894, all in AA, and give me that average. 37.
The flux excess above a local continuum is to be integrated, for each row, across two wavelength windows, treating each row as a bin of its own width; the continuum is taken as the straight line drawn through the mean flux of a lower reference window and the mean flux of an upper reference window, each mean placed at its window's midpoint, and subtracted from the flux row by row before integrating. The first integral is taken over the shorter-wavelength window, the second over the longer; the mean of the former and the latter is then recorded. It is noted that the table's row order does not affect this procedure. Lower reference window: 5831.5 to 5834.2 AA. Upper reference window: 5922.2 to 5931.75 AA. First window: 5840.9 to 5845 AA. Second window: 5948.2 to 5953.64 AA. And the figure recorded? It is 5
